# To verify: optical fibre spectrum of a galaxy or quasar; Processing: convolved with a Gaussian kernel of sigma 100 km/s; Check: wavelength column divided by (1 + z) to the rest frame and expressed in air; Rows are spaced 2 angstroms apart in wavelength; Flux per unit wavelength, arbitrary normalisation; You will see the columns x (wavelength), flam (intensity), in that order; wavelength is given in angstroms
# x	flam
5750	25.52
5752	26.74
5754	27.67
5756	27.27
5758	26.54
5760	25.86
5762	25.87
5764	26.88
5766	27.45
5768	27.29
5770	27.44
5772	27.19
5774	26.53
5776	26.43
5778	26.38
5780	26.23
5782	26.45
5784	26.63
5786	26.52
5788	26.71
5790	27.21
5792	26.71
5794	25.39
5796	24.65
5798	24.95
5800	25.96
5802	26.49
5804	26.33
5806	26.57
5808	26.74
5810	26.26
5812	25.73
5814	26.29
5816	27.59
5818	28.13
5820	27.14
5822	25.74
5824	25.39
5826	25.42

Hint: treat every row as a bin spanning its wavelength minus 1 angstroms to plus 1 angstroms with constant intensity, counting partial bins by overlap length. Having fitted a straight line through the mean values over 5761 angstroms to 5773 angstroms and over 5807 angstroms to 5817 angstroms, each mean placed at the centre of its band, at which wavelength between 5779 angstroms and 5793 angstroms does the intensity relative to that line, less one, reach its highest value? 5790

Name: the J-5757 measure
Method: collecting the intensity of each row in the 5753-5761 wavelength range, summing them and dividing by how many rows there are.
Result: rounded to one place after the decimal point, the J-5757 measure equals 26.8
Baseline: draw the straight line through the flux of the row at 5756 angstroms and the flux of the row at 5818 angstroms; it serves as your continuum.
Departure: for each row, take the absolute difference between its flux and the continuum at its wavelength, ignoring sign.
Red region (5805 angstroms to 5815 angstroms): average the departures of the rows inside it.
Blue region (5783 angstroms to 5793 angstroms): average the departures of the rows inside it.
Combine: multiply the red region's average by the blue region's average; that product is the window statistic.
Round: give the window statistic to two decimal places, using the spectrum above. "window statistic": 1.63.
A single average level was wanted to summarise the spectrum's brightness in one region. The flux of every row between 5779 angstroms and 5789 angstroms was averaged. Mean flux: 26.5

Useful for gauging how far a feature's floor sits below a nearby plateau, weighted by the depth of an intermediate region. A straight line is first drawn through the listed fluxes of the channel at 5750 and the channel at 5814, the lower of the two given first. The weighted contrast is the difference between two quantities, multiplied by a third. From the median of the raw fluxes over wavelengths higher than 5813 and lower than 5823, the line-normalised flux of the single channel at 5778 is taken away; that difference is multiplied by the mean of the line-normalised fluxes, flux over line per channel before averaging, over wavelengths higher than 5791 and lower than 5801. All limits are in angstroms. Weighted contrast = 25.6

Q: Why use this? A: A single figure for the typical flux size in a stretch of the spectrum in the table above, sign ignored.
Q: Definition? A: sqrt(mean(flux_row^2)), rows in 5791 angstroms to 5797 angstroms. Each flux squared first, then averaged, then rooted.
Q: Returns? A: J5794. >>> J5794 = 25.6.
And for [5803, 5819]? 26.7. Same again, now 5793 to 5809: 25.9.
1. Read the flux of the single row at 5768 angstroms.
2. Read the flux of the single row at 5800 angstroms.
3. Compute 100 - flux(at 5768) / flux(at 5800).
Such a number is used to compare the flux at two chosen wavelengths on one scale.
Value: 98.9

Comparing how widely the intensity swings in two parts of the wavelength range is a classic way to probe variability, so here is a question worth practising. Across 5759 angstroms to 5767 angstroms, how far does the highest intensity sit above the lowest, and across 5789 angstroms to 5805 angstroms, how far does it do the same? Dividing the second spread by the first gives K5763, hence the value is 1.61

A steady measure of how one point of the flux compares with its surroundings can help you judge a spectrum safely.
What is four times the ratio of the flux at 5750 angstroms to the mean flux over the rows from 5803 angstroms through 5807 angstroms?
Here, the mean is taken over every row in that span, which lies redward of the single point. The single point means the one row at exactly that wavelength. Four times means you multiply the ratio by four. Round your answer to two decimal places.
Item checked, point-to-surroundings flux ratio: 3.86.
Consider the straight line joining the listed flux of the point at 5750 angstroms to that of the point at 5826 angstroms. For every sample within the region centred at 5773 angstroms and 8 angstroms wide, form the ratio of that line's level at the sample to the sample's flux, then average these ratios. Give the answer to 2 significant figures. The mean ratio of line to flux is 0.95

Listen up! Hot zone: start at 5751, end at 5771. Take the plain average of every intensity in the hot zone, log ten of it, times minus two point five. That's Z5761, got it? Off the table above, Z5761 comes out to -3.57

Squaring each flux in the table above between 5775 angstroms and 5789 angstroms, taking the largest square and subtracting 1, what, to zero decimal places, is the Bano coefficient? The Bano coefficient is 712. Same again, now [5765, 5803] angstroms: 753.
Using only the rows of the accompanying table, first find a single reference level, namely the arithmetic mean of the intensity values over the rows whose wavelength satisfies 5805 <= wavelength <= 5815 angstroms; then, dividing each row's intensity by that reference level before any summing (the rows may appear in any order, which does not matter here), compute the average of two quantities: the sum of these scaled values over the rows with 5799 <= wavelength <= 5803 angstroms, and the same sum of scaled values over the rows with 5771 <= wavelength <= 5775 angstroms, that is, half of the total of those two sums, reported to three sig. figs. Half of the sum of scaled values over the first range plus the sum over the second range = 2.02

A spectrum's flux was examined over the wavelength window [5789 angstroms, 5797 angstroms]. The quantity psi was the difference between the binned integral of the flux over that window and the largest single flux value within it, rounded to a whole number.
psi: 181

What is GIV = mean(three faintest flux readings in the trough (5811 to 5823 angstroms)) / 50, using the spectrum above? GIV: 0.518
